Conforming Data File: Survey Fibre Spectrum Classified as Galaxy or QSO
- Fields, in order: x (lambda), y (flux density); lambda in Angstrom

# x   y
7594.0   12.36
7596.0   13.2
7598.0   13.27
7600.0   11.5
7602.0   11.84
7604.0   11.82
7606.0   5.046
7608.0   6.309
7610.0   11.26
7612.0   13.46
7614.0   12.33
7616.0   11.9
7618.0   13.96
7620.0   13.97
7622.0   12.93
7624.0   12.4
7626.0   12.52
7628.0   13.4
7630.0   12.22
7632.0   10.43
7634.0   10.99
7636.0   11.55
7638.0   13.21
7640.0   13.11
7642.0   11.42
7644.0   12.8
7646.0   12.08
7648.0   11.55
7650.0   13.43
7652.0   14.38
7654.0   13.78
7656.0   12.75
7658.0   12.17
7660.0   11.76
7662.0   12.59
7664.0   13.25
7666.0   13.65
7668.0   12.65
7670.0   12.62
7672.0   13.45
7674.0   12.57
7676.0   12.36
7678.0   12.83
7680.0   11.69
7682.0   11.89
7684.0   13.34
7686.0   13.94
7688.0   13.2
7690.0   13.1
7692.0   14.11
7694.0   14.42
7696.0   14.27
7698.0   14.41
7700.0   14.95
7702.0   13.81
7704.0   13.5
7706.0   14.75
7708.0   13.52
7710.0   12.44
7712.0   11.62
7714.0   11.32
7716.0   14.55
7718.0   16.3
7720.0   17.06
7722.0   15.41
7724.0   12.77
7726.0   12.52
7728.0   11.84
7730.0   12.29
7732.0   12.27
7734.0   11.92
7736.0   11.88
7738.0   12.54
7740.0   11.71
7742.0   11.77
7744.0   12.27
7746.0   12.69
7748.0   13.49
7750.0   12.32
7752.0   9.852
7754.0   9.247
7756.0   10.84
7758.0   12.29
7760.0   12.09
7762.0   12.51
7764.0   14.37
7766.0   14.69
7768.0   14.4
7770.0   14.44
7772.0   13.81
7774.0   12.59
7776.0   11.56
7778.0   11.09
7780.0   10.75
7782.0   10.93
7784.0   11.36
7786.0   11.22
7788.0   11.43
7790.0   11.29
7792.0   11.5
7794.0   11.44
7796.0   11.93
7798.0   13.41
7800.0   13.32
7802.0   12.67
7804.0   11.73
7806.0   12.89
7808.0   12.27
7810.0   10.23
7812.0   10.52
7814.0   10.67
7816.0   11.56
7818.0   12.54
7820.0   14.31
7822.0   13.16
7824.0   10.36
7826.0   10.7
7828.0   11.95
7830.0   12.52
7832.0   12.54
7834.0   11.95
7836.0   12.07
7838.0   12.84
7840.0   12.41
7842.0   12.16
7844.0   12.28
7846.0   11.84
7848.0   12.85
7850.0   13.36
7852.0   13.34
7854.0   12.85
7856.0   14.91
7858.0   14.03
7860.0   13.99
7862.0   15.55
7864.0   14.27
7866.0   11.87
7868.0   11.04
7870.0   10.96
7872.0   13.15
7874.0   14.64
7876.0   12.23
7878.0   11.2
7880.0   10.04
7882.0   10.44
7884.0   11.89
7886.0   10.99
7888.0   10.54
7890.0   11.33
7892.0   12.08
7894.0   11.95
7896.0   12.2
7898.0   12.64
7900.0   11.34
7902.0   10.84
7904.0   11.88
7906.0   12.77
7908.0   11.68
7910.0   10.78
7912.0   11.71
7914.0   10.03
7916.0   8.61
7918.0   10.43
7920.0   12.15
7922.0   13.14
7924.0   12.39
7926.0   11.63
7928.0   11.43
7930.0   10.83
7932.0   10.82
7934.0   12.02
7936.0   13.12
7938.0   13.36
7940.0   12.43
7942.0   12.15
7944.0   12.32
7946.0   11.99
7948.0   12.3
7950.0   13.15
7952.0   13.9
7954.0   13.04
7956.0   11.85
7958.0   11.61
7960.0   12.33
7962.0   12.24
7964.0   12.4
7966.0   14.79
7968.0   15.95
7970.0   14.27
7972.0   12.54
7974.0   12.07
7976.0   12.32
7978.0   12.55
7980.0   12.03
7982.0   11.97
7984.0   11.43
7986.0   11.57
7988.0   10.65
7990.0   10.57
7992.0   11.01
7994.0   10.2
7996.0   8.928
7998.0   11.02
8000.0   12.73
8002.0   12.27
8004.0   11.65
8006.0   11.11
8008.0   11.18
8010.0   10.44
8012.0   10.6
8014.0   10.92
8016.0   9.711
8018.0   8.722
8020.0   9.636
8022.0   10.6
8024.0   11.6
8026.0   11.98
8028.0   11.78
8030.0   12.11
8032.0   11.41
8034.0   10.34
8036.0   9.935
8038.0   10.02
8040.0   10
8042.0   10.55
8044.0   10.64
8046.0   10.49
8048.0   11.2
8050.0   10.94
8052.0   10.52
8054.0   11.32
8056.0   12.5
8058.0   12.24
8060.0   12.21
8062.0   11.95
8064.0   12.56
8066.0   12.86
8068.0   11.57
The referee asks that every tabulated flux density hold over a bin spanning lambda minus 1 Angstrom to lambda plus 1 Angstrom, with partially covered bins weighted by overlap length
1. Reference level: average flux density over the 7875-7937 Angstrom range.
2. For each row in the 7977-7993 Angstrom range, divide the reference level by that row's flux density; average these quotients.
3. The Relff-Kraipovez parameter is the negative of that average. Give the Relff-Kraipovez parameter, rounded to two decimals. -1.00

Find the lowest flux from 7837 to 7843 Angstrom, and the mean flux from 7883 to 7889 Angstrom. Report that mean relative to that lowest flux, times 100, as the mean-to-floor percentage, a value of 92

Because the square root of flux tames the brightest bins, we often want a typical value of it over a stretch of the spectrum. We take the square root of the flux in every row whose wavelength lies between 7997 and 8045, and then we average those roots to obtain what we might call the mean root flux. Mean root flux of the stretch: 3.29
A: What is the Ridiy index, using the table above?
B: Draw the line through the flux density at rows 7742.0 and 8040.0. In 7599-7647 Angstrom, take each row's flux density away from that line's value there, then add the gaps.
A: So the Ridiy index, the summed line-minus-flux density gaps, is 17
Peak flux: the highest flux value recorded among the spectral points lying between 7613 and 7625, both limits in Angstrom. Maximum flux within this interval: 13.97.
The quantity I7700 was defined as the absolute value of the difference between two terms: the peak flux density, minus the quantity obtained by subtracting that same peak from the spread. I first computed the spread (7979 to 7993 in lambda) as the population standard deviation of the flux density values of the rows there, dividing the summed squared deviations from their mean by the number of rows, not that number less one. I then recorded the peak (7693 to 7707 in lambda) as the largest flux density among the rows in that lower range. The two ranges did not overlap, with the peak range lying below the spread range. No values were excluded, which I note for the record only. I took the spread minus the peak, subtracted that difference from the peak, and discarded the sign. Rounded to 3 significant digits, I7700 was 29.4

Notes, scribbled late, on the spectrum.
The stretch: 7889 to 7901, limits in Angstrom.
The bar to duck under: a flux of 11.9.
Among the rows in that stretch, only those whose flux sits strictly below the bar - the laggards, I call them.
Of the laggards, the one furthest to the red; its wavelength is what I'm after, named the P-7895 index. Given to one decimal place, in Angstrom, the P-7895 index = 7900.0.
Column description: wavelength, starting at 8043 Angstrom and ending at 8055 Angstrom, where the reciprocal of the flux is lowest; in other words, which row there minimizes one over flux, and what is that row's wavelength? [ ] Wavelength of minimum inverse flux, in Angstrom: 8054.0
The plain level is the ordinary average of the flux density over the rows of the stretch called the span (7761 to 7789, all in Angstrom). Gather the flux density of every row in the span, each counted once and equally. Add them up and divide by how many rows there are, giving 12.5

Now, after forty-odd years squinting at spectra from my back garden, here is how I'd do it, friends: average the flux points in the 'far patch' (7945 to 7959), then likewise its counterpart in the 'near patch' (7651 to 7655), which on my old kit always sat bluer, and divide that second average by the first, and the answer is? 1.12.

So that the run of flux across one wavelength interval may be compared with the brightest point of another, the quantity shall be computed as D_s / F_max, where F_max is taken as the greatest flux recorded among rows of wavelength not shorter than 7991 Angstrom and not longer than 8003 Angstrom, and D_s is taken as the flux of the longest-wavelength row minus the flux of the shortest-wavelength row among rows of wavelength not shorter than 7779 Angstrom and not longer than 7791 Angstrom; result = 0.042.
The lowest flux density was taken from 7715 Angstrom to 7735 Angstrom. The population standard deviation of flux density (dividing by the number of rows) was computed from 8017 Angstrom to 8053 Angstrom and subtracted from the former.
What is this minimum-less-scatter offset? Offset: 11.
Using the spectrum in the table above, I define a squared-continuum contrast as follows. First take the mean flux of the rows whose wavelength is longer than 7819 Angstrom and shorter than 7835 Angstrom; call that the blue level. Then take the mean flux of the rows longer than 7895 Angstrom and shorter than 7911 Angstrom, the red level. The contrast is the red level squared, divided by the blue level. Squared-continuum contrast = 11.4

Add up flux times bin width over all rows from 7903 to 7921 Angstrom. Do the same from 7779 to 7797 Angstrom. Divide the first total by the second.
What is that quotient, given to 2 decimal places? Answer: 0.98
